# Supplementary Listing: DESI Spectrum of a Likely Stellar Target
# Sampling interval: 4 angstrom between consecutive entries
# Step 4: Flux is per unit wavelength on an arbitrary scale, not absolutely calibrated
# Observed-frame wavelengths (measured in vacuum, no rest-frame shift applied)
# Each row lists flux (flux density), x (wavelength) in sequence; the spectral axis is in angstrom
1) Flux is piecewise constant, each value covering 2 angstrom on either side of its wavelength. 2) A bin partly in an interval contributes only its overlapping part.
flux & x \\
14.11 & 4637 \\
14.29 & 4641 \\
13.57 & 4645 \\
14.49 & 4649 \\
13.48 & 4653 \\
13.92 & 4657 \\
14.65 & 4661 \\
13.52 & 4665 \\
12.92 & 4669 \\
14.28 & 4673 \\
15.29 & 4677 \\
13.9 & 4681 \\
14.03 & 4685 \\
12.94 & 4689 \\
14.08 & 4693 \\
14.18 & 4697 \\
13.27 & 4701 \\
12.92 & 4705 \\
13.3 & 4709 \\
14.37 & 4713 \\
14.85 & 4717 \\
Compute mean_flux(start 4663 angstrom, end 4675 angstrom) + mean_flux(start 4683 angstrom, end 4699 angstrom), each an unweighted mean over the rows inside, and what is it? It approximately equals 27.38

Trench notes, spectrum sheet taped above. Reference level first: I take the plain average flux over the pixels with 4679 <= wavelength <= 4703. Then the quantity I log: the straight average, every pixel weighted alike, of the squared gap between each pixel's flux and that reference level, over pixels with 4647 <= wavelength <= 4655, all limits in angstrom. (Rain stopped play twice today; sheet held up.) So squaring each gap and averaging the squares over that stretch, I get 0.32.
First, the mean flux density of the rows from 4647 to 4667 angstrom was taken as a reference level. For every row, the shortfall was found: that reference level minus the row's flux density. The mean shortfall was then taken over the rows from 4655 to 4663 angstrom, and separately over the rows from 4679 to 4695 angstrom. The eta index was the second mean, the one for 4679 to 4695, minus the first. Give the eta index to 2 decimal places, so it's 0.55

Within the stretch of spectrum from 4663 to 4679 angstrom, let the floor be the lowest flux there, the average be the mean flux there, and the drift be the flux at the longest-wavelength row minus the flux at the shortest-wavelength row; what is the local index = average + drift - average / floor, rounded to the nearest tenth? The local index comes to 14.7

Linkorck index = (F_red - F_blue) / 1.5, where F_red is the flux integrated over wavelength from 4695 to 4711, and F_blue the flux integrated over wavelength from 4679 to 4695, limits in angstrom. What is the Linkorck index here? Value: -3.4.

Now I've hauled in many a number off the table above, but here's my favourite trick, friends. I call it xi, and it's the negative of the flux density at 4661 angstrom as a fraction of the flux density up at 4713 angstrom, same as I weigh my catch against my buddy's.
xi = -1.02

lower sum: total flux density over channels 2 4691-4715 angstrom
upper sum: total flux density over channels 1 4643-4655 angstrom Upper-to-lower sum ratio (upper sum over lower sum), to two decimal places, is 0.51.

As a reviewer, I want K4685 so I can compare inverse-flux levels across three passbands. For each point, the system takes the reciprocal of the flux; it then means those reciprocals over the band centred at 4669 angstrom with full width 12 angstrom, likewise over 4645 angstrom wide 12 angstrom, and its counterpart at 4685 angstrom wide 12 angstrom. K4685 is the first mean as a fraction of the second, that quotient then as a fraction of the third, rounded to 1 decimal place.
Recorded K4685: 14.2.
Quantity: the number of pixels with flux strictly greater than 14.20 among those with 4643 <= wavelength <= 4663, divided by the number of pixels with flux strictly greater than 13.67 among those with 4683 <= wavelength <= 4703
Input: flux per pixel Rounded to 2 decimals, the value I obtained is 0.67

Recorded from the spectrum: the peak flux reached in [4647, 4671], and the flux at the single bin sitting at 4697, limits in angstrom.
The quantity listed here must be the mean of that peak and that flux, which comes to 14.4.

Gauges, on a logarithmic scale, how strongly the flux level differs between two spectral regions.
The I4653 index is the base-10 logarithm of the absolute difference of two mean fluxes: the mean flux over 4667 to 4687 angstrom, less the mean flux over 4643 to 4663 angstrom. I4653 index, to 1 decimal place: -1.2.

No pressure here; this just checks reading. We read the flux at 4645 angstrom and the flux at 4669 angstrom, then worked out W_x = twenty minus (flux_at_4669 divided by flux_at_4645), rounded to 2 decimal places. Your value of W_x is 19.05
